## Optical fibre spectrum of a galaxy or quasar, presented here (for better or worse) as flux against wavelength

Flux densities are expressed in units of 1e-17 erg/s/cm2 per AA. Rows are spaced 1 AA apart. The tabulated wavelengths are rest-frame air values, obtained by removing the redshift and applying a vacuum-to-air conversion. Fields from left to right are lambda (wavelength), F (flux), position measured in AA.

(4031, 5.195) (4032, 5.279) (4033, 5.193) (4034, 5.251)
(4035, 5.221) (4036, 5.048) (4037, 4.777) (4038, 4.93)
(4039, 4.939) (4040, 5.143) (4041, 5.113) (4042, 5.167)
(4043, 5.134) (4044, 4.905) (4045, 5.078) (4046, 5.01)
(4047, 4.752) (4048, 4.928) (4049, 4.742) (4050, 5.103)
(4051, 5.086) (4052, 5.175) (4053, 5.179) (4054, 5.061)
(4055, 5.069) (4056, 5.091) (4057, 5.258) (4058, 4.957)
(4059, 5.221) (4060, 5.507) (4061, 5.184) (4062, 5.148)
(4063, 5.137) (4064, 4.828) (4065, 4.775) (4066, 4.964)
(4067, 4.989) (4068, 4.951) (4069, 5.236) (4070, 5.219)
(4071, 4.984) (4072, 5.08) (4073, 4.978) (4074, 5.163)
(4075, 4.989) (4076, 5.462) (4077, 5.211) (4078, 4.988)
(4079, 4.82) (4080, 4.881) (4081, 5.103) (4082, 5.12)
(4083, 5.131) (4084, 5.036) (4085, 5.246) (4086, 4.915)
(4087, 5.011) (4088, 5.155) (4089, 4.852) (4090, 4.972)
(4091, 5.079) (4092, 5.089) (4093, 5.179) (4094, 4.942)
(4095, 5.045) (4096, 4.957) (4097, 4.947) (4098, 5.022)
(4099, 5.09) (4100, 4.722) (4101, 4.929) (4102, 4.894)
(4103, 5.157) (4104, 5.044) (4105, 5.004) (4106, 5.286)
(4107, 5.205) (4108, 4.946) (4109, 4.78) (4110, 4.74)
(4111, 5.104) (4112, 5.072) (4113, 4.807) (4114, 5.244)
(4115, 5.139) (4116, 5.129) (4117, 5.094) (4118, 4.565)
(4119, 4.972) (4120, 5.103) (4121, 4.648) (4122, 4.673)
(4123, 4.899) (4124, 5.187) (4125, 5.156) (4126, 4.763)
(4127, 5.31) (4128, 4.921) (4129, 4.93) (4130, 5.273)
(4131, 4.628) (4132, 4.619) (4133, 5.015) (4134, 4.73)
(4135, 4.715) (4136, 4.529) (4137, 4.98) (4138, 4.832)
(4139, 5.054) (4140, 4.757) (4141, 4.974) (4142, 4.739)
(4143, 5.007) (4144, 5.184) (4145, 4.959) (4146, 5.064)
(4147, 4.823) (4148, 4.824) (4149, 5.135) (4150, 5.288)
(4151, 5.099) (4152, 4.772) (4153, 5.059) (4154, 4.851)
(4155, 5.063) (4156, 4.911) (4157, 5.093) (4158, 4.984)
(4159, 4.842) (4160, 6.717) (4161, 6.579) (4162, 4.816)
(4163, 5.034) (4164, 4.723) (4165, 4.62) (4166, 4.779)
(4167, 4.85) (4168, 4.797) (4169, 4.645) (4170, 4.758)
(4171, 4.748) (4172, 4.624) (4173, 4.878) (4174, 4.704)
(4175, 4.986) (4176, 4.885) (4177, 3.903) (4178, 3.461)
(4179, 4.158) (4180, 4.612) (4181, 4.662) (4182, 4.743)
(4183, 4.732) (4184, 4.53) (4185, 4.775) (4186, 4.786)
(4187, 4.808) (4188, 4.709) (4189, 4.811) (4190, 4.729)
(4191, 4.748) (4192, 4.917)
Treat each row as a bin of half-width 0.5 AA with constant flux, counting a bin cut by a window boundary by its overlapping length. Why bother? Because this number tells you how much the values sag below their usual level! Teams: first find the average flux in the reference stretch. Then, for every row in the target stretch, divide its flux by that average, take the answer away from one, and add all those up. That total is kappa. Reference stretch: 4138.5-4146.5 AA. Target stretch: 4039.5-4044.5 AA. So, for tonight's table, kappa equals -0.13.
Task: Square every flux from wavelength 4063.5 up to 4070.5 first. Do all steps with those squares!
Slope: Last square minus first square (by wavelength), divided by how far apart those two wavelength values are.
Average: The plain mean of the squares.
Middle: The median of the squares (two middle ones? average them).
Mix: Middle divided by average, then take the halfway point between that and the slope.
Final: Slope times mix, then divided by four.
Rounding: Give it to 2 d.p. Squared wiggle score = 0.13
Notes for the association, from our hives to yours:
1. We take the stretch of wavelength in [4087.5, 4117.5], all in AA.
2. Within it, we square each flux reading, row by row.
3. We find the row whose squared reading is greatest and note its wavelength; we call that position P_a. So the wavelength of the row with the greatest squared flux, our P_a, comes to 4106 AA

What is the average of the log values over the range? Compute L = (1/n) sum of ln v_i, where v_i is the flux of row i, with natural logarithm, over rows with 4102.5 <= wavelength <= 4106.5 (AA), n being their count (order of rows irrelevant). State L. 1.63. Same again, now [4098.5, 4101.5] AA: 1.59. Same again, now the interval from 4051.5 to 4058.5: 1.63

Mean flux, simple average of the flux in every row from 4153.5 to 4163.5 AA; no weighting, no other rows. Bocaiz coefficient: 5.29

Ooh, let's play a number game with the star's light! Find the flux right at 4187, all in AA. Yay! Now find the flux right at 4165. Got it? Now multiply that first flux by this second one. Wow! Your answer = 22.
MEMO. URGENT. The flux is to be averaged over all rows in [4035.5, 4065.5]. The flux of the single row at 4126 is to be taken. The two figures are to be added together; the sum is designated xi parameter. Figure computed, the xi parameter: 9.8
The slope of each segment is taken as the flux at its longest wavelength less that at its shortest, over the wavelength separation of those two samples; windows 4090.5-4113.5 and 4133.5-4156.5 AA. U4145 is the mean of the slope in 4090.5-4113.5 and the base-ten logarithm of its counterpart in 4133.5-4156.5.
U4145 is -1.05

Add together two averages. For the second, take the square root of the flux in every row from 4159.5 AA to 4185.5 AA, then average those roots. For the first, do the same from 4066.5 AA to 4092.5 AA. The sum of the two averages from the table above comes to 4.44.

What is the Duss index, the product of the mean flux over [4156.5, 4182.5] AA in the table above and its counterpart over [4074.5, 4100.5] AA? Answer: 24.3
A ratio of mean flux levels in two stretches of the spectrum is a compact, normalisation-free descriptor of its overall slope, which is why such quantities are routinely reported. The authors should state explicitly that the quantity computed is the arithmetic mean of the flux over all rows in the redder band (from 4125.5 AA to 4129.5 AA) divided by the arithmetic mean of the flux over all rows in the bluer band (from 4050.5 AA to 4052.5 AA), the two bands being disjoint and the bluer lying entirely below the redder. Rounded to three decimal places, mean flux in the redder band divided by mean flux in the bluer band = 0.971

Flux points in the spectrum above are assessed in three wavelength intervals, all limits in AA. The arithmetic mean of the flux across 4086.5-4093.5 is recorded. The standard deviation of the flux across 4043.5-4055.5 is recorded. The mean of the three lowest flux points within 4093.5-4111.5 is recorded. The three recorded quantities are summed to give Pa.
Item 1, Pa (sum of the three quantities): 9.9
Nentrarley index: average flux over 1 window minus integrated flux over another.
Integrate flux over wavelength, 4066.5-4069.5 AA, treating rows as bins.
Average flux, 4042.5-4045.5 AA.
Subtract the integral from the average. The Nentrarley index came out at -10.1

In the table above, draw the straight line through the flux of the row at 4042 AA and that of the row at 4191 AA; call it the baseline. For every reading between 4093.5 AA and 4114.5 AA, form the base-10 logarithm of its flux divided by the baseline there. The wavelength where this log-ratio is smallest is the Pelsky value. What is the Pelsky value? 4100 AA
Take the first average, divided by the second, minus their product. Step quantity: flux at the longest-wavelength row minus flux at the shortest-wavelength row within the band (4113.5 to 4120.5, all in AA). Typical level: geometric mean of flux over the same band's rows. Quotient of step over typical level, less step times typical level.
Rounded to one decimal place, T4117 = 0.7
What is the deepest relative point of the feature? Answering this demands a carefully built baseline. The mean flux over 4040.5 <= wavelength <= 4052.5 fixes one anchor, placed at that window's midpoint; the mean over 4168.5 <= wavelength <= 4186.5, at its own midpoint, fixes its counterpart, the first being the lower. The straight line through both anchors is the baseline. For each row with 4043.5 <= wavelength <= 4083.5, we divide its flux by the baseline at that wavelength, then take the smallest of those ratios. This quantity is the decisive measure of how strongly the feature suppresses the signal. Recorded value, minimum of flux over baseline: 0.95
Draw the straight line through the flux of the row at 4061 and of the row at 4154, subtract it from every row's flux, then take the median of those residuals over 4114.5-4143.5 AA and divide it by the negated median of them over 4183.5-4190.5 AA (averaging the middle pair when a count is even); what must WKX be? 0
